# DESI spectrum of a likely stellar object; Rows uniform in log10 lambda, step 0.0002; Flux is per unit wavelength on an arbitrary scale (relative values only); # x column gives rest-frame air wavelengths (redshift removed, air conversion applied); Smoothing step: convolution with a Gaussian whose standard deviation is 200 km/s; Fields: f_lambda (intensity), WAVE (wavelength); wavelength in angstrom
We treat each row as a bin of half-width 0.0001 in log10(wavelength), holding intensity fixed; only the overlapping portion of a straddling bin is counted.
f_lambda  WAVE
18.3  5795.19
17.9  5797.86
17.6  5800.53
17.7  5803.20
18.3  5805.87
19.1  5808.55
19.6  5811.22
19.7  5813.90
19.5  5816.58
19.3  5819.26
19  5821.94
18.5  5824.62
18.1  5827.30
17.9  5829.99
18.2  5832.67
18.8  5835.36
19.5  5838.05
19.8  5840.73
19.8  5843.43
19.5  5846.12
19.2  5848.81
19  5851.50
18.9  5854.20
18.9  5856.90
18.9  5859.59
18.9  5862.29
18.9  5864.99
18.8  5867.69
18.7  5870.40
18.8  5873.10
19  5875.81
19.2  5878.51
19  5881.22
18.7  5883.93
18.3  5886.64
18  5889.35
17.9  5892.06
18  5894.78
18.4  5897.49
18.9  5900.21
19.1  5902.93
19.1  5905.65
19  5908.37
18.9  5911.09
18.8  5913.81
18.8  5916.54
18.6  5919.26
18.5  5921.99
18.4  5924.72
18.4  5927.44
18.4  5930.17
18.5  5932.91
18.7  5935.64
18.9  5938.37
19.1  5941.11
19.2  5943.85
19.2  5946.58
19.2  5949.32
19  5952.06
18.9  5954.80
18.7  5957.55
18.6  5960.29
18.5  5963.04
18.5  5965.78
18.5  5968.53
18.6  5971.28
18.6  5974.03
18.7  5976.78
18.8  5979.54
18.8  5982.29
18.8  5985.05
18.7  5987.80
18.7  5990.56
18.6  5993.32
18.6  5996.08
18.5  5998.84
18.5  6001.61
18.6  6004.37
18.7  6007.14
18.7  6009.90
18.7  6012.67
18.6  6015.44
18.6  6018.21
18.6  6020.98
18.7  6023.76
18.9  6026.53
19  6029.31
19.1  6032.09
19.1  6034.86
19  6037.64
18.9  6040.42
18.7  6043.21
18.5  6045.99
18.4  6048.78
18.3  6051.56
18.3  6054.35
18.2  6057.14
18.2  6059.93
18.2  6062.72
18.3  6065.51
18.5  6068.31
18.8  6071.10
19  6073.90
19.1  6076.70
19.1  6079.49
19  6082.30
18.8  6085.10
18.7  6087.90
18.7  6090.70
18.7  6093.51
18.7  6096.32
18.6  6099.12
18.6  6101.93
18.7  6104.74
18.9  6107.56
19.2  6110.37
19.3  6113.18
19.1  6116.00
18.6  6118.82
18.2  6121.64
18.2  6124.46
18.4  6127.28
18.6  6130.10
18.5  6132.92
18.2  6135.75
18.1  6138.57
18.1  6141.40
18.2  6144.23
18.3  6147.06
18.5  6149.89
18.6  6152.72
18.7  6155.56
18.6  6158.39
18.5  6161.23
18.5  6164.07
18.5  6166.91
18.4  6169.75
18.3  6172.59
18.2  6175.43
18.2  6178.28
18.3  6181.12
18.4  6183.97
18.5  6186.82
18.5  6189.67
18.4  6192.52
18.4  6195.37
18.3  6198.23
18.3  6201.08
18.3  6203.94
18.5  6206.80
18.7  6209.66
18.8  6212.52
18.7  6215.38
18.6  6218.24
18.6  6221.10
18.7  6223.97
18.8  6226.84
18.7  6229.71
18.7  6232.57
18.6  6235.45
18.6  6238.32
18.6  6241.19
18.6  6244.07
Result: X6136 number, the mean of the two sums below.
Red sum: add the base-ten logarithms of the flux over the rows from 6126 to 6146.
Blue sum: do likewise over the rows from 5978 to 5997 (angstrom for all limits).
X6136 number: 8.871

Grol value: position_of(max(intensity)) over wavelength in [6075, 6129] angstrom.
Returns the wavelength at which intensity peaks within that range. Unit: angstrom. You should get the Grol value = 6113.18 angstrom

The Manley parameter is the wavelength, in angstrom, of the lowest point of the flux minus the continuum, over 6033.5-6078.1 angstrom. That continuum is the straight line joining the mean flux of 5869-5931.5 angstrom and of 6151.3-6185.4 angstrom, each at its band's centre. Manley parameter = 6057.14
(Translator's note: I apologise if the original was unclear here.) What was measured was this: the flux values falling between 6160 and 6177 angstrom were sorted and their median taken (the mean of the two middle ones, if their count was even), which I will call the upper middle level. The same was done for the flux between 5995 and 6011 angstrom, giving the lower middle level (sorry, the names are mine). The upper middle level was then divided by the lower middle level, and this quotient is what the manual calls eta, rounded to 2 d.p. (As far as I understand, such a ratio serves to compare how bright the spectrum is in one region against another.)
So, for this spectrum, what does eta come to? 0.99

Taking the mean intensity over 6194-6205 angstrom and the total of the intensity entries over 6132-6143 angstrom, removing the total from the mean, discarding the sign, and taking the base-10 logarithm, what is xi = 1.74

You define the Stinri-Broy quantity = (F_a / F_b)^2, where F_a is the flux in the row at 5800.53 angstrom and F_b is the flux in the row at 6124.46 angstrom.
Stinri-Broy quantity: 0.94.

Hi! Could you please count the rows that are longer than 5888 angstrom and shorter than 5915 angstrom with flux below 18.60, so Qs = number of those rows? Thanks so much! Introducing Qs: 4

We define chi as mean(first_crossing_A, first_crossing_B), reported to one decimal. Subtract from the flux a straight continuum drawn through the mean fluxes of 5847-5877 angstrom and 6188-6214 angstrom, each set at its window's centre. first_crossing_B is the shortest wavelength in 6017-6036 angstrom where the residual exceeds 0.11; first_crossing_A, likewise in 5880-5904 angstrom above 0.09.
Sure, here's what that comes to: 5953.9 angstrom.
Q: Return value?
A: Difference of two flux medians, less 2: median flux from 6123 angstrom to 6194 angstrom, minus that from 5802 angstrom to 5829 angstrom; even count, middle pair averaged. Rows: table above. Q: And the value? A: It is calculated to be -2.65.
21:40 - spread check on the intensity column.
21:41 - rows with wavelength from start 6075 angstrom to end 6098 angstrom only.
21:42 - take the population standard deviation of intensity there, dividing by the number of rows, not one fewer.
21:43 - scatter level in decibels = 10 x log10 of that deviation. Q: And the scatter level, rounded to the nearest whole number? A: -8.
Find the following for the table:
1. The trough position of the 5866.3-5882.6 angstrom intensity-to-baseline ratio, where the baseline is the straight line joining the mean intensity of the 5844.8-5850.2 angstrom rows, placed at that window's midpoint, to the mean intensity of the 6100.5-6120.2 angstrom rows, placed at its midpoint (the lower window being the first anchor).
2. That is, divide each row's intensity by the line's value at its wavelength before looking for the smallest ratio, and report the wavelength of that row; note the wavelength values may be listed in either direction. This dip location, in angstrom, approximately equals 5870.40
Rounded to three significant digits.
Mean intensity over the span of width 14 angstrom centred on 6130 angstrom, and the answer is 18.4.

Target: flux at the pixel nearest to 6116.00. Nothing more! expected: 19.1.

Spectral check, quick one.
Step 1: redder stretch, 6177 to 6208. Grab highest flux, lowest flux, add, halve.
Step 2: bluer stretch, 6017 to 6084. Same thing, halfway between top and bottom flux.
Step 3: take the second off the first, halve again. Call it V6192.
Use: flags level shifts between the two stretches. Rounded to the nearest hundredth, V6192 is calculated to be -0.15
